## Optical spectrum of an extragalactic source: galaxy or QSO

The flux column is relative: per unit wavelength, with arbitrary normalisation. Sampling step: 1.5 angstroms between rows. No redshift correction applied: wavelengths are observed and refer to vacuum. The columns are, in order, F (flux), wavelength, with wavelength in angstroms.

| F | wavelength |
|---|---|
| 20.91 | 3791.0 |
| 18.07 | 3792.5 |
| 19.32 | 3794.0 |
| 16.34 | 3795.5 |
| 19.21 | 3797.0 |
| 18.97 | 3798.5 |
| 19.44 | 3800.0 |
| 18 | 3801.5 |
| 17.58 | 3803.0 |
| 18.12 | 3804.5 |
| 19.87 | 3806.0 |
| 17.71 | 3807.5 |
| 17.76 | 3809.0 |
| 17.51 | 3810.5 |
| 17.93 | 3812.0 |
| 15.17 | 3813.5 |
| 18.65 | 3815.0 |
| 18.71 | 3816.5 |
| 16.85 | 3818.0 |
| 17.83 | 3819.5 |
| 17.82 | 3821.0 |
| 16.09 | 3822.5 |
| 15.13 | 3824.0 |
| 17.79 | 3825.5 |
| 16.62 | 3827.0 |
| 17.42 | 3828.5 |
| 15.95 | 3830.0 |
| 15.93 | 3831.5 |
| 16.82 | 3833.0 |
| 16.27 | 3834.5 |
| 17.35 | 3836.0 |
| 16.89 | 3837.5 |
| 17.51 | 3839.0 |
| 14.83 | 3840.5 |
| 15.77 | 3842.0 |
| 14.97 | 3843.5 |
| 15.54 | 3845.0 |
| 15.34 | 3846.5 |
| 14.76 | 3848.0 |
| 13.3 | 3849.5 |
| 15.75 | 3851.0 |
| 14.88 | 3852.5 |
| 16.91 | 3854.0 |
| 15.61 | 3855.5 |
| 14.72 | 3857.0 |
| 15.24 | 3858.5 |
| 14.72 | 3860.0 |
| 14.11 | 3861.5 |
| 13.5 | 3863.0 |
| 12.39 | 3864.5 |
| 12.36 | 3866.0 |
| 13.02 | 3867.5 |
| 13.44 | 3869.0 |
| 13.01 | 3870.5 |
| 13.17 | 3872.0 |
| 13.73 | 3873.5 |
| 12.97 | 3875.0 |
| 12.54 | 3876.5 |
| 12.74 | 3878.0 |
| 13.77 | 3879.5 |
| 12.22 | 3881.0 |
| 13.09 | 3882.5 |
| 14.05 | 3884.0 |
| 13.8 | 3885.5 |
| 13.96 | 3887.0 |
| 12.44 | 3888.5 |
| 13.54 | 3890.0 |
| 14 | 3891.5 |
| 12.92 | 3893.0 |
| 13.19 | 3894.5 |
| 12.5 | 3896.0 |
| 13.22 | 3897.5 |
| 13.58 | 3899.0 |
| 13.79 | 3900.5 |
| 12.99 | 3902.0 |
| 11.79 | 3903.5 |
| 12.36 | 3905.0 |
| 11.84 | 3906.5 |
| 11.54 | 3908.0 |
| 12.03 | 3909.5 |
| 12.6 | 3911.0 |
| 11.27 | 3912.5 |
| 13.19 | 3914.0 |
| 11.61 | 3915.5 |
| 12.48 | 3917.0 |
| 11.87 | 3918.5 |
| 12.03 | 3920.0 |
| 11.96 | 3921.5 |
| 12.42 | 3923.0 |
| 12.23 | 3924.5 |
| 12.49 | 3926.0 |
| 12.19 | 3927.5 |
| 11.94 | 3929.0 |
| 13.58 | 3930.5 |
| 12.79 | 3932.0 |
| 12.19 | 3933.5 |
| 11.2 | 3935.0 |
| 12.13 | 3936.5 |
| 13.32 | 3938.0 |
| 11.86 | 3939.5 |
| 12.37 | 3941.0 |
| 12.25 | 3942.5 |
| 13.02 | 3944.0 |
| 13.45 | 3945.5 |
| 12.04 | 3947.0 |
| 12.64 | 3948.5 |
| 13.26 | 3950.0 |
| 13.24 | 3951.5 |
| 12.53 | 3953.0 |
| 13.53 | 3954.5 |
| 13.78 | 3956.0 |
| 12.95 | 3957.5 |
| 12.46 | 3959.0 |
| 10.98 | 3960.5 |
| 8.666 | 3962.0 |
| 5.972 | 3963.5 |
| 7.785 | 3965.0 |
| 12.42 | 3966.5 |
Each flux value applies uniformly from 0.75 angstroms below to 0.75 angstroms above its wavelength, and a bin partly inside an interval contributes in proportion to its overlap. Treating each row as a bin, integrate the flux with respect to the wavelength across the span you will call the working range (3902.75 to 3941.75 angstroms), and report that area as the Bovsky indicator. 476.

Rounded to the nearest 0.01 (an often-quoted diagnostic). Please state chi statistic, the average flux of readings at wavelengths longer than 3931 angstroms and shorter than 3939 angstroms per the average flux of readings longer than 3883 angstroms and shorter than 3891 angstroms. 0.91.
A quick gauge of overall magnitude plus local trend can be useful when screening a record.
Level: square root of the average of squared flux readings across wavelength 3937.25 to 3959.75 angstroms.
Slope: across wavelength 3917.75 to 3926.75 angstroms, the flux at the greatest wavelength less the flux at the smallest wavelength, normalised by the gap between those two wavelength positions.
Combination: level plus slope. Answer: 12.9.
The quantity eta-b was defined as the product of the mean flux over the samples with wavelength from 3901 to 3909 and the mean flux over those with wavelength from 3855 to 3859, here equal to 184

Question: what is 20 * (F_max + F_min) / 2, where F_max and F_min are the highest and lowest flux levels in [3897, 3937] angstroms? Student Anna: 250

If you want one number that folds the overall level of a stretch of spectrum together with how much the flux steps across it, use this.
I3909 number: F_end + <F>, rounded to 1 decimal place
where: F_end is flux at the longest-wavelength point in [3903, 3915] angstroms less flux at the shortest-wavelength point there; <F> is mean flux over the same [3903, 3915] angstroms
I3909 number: 13.5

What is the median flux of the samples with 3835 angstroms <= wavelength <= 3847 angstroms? 15.7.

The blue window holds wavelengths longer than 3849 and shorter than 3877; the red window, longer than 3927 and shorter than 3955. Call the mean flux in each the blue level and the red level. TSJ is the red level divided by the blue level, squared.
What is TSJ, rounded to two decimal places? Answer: 0.81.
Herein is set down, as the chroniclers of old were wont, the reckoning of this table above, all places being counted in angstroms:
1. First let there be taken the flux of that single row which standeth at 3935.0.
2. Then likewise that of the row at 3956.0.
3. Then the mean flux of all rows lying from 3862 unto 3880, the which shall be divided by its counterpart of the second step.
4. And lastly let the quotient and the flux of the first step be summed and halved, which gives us 6.1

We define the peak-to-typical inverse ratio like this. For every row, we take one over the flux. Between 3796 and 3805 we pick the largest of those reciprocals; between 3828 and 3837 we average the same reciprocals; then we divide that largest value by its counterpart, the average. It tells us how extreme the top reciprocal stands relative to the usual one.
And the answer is 0.94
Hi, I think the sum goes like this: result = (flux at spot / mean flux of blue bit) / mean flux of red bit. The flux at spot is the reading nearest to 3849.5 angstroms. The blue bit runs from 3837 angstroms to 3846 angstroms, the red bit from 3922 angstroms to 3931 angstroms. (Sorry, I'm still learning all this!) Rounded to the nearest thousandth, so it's 0.067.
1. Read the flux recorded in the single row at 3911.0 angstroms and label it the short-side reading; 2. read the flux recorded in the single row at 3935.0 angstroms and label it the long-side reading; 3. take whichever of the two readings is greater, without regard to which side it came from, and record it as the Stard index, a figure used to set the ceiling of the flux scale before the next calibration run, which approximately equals 12.6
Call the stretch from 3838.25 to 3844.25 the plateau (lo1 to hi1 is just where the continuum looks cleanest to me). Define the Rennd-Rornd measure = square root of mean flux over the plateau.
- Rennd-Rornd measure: 4.0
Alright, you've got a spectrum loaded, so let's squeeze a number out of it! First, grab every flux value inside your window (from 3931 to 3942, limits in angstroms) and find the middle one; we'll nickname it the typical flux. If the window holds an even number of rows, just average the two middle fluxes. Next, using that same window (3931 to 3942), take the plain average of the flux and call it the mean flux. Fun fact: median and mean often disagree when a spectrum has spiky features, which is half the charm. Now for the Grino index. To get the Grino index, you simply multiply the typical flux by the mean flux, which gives 150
